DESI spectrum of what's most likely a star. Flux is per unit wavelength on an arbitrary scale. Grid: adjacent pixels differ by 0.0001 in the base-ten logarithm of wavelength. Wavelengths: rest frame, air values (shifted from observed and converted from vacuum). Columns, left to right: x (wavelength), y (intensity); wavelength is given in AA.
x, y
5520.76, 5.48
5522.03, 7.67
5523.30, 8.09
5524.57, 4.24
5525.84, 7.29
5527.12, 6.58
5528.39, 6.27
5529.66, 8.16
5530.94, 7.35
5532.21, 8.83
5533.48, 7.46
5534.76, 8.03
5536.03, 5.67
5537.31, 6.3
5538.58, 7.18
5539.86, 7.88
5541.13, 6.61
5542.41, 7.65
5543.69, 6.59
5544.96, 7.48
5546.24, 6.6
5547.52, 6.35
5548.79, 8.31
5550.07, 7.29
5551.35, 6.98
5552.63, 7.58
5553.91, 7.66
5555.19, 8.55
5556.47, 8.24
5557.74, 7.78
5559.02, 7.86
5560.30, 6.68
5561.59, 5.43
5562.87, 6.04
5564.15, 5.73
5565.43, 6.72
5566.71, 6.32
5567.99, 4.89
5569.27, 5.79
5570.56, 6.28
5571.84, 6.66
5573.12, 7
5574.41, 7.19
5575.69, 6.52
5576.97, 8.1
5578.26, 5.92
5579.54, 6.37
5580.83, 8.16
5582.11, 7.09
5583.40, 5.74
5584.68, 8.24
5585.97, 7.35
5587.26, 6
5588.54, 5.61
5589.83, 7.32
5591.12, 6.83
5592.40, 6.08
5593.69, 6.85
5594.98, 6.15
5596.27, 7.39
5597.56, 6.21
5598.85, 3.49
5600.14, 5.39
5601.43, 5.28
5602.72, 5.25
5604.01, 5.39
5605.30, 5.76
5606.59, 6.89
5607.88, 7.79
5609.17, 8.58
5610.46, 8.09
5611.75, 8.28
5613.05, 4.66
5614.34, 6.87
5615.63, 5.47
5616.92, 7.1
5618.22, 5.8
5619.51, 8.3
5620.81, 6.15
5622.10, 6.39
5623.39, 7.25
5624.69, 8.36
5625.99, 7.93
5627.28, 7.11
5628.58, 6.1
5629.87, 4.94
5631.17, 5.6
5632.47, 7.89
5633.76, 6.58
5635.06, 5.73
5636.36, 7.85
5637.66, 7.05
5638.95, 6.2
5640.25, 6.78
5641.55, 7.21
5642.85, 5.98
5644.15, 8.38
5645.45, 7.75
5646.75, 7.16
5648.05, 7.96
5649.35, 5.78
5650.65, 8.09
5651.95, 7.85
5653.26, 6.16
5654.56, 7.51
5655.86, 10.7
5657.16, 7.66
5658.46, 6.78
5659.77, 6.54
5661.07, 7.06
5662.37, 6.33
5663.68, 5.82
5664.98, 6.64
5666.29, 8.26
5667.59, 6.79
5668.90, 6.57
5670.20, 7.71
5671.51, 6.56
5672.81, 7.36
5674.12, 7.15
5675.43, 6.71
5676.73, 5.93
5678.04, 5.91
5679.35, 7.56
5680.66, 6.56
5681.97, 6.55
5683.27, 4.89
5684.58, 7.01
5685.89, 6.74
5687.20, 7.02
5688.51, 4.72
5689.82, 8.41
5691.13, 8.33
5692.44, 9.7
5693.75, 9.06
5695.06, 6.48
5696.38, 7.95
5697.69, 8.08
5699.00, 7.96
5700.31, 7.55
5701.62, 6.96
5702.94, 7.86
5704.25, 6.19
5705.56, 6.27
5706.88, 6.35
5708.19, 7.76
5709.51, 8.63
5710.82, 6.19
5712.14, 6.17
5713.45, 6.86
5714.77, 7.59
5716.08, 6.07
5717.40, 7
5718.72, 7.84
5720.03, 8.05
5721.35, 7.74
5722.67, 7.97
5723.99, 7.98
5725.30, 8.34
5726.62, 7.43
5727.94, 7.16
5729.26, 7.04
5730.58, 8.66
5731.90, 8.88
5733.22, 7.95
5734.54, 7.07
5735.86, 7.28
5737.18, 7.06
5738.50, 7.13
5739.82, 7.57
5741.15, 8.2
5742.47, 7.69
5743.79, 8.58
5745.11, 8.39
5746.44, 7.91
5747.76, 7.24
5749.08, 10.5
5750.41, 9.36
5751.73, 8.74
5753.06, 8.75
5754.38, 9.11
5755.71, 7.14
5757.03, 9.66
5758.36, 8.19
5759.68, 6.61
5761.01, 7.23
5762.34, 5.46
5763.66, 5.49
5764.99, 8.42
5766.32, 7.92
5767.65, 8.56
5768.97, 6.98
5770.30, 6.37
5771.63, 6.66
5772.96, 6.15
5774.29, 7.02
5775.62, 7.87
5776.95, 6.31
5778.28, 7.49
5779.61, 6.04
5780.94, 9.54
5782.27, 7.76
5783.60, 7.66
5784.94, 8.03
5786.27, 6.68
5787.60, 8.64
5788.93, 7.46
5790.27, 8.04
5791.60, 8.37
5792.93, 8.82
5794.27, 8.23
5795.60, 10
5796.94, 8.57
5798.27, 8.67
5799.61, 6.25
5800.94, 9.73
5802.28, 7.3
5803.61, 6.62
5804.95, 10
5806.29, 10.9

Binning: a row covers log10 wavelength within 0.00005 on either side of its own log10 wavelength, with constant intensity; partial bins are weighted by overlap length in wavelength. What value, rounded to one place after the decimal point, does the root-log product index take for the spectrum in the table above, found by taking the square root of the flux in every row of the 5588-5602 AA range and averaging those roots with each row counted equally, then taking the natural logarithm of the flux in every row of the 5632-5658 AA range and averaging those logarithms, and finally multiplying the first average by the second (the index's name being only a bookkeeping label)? 4.8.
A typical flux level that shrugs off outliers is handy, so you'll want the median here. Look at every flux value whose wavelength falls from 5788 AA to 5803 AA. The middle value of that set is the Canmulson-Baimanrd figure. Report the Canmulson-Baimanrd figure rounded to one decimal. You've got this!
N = 8.4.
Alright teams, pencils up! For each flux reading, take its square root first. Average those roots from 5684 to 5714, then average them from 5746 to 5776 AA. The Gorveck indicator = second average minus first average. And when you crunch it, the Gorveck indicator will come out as 0.070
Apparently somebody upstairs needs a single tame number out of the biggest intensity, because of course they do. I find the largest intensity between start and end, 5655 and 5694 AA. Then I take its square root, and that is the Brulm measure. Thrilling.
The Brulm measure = 3.27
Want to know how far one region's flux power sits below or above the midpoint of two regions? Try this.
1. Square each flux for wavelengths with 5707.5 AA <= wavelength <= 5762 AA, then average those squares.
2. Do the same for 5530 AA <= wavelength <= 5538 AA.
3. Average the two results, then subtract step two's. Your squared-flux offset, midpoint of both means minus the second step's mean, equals 4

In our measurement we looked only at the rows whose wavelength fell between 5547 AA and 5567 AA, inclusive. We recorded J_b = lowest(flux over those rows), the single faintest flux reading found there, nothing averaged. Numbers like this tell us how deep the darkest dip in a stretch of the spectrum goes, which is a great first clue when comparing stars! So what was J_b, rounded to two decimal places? 5.43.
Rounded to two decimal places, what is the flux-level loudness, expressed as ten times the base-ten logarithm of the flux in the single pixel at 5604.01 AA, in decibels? 7.32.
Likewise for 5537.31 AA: 7.99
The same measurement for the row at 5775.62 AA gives 8.96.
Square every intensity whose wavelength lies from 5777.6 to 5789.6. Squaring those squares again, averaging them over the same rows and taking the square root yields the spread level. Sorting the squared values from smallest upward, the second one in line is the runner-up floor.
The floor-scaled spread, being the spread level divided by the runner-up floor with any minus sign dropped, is 1.39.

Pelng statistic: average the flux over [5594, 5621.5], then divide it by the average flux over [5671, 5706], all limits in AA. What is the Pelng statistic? 0.90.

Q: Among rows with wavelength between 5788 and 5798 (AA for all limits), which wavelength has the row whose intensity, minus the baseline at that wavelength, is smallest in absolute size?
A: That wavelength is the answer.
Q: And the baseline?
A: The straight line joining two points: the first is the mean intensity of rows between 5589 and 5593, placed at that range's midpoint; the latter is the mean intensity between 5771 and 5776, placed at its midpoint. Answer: 5788.93 AA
